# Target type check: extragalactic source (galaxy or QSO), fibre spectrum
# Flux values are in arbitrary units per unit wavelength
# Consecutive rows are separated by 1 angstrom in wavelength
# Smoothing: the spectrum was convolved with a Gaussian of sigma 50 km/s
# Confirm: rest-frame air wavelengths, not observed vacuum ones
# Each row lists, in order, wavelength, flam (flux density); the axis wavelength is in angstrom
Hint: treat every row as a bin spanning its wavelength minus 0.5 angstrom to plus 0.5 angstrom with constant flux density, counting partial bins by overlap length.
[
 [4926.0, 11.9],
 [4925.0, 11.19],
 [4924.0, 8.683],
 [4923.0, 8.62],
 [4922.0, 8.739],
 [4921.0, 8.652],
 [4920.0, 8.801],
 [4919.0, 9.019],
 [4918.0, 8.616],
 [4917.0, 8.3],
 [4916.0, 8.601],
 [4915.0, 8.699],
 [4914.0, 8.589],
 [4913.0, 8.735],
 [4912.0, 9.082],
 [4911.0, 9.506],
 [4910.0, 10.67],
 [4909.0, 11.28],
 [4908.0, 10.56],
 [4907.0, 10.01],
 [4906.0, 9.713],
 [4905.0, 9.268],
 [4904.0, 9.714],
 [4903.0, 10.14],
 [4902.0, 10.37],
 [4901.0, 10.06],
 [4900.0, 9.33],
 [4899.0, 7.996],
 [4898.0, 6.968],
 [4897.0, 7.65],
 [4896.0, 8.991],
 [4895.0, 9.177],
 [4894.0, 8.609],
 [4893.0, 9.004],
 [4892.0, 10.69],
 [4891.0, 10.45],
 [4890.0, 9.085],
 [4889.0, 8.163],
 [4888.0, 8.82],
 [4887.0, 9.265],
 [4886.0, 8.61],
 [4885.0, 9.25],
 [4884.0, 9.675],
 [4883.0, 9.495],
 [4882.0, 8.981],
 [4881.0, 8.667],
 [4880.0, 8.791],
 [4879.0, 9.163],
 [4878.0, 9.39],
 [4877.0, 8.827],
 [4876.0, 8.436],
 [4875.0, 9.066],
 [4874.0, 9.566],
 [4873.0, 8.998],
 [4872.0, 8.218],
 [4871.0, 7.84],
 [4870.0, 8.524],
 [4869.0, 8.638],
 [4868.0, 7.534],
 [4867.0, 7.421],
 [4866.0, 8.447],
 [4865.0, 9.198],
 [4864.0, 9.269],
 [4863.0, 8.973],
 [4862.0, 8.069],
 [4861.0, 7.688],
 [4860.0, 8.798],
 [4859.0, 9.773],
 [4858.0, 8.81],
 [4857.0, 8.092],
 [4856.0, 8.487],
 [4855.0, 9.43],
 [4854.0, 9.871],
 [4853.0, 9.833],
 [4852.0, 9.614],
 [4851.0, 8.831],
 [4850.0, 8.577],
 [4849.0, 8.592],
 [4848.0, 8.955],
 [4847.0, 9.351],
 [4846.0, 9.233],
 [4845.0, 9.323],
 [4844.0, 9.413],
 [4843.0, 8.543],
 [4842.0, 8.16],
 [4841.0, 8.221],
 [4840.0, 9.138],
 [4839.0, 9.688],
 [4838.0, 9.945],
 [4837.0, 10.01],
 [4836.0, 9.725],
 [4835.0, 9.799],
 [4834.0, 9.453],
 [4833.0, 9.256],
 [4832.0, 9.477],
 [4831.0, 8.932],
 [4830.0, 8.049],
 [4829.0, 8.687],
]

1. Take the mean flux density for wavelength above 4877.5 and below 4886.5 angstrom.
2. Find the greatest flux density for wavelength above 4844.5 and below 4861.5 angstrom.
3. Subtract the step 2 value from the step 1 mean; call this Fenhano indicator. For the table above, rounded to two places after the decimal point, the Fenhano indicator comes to -0.76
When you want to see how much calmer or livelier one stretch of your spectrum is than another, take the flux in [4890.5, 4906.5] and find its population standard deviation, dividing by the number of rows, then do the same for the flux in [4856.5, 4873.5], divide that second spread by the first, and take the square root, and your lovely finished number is 0.79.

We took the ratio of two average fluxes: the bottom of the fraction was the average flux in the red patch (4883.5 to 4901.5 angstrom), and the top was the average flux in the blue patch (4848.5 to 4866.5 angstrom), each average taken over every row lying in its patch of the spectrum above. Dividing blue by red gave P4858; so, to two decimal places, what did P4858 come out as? 0.99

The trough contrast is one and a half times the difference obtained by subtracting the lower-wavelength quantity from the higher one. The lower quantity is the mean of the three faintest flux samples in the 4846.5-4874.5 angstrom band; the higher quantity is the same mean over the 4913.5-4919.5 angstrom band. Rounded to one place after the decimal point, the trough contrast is 1.4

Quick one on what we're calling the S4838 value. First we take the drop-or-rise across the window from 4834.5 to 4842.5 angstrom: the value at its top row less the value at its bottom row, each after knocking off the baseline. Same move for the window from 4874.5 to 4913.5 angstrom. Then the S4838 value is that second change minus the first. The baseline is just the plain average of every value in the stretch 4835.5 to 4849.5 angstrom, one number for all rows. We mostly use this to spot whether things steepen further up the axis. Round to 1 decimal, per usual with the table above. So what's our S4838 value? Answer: 1.3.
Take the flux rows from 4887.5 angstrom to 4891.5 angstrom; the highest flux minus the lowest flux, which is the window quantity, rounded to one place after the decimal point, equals 2.3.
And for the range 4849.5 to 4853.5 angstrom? 1.3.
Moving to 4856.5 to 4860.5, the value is 1.7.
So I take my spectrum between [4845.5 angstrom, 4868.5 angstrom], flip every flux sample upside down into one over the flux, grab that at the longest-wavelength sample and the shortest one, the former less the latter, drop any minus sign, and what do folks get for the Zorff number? 0.024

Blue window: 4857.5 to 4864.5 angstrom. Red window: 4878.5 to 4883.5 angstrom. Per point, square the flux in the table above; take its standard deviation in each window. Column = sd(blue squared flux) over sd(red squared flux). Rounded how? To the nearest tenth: 2.1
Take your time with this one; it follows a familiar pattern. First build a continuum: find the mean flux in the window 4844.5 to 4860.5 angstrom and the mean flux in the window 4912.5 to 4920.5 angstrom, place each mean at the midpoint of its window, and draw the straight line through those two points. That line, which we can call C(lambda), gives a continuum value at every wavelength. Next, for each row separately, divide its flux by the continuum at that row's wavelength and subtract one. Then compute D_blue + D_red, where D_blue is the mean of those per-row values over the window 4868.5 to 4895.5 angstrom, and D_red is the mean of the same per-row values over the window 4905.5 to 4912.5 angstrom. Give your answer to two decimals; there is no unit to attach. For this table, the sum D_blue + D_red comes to 0.17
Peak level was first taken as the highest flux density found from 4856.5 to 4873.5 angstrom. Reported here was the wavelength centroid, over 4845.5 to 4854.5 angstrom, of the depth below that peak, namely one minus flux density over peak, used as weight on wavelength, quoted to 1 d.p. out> 4848.9 angstrom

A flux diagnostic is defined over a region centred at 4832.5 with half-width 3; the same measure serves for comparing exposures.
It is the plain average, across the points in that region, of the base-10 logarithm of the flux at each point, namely 0.961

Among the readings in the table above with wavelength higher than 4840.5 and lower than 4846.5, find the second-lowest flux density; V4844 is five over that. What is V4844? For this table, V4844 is 0.608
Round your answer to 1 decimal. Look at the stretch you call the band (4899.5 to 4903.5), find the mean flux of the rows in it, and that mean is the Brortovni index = 10.0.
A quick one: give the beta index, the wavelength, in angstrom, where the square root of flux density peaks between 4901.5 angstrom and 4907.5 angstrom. 4902.0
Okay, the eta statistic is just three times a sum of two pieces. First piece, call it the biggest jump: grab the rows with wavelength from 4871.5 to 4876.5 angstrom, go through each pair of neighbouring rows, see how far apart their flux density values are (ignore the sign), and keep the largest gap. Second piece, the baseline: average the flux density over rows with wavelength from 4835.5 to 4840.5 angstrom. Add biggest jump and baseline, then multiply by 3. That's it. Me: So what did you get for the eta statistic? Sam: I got 31.4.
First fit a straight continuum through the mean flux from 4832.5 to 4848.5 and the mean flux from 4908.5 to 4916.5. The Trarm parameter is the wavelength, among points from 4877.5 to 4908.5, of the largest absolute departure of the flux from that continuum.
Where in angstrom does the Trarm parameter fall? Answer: 4898.0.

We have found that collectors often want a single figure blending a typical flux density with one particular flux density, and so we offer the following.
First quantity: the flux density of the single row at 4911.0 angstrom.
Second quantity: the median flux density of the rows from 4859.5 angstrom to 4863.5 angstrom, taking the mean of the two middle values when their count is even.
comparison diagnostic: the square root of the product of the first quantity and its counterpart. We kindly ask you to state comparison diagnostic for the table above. 9.0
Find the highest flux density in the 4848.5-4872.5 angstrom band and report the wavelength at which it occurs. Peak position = 4854.0 angstrom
